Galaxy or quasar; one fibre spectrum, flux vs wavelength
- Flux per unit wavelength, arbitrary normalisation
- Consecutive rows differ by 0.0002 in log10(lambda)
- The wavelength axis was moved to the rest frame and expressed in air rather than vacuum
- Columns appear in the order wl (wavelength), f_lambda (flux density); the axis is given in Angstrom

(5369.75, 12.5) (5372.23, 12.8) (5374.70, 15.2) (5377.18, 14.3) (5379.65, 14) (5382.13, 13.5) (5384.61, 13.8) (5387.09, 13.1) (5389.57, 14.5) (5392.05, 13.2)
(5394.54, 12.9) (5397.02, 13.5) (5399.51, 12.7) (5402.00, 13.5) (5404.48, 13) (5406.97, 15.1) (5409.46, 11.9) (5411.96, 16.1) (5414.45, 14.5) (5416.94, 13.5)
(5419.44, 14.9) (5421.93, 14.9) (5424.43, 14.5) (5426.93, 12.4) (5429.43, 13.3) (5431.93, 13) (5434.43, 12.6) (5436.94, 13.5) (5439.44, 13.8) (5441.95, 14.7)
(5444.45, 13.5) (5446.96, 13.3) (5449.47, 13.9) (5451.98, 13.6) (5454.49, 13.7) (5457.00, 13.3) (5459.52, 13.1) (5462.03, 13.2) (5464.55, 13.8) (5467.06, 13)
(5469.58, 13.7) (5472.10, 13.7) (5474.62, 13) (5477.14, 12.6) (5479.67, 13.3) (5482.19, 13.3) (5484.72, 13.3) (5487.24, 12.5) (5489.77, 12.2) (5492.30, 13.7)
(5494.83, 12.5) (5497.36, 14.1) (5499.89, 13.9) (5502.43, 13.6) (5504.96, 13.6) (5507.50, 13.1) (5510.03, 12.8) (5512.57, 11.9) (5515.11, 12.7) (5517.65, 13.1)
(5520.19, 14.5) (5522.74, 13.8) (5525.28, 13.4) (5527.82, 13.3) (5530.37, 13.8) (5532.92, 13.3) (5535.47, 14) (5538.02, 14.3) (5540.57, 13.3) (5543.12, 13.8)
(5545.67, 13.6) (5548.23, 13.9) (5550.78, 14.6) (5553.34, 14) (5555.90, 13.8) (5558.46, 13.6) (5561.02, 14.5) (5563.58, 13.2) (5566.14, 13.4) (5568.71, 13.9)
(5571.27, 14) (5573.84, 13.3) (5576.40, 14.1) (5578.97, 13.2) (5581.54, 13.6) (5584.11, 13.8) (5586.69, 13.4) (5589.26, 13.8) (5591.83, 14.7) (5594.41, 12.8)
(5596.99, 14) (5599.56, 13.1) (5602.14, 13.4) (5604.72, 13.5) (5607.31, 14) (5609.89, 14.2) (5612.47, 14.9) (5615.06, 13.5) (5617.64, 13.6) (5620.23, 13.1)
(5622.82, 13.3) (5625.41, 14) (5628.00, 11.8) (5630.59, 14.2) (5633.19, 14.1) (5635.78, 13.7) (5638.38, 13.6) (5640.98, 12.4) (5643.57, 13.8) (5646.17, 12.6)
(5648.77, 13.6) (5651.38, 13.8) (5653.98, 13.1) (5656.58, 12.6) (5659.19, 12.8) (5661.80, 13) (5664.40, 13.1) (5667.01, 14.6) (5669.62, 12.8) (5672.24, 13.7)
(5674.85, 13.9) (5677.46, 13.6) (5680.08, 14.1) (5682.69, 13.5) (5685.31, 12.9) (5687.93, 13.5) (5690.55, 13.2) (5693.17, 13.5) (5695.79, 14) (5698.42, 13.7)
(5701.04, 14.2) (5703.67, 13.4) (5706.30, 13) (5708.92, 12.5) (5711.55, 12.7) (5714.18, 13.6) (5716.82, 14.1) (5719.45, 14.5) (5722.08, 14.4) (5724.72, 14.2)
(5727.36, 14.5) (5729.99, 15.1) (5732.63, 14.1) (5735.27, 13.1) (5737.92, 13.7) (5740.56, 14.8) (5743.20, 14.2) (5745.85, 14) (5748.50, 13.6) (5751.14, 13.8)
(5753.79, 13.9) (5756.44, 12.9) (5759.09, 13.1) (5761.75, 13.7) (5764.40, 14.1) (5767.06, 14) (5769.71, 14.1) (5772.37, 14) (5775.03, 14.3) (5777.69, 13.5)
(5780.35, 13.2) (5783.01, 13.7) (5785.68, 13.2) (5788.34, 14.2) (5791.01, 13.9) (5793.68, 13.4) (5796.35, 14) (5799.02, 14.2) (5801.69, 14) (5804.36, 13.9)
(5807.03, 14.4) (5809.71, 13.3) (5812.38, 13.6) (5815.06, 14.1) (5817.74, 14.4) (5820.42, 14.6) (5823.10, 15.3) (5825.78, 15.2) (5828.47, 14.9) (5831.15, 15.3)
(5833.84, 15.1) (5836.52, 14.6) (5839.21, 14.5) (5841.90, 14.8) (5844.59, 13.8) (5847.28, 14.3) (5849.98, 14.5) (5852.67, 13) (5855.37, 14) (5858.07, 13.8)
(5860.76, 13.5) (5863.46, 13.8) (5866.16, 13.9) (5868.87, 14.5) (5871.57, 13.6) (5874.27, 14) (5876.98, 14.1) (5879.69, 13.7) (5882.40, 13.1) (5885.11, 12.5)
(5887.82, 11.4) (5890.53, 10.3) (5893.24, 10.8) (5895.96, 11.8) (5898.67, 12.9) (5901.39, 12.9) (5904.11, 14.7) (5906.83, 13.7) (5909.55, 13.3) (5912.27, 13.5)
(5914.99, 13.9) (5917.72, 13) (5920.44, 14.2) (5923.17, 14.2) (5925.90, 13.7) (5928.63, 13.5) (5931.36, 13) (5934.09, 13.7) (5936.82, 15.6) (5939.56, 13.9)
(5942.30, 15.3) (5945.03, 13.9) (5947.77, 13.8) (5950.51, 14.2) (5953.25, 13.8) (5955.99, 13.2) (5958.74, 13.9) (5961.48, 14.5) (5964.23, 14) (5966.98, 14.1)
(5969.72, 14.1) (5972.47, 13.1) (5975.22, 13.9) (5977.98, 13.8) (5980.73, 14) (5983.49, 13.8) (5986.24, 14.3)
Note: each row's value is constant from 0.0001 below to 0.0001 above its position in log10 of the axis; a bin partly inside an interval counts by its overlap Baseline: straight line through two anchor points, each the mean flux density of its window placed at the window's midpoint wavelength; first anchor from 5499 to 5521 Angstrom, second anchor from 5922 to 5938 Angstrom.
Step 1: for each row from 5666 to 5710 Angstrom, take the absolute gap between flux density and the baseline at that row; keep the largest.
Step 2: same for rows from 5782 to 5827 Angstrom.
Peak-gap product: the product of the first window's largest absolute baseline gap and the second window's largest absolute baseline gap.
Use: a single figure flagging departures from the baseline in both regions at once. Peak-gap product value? 1.7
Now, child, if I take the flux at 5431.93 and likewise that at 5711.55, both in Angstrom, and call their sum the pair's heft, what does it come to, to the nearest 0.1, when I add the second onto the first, 25.7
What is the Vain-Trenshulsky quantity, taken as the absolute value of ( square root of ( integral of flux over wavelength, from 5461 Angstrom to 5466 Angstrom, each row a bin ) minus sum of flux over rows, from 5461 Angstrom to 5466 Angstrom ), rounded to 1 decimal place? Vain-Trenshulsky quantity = 18.8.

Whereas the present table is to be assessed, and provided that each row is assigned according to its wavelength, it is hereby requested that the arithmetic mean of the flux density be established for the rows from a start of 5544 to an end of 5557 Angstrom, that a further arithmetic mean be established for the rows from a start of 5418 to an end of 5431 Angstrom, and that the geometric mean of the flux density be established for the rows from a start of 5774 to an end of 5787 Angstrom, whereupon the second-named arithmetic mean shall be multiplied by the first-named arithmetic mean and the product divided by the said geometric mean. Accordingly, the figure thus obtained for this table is 14.4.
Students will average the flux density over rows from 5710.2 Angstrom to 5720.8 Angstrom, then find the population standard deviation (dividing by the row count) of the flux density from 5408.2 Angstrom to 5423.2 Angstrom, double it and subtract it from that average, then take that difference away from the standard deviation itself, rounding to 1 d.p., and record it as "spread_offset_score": -9.8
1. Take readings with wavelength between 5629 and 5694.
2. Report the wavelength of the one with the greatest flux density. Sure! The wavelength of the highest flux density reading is 5667.01 Angstrom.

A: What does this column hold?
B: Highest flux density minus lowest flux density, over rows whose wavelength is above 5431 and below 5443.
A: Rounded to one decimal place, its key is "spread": 2.1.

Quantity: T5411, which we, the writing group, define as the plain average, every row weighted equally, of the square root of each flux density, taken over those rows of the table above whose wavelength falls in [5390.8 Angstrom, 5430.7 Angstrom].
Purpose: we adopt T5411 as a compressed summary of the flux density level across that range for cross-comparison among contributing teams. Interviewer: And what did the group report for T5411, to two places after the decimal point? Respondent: 3.70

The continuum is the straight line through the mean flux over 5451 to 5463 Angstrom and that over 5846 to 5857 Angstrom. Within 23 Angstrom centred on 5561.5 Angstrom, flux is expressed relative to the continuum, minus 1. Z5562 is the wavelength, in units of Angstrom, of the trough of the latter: 5563.58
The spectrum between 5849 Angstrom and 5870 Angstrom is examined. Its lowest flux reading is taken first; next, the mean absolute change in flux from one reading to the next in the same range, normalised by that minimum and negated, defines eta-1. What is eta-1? -0.04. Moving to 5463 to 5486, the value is -0.03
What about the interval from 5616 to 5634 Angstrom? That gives -0.09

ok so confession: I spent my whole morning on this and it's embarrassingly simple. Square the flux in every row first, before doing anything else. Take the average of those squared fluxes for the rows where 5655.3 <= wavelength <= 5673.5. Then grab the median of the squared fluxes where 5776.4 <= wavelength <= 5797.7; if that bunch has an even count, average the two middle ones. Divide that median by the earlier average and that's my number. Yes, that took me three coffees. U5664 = 1.05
